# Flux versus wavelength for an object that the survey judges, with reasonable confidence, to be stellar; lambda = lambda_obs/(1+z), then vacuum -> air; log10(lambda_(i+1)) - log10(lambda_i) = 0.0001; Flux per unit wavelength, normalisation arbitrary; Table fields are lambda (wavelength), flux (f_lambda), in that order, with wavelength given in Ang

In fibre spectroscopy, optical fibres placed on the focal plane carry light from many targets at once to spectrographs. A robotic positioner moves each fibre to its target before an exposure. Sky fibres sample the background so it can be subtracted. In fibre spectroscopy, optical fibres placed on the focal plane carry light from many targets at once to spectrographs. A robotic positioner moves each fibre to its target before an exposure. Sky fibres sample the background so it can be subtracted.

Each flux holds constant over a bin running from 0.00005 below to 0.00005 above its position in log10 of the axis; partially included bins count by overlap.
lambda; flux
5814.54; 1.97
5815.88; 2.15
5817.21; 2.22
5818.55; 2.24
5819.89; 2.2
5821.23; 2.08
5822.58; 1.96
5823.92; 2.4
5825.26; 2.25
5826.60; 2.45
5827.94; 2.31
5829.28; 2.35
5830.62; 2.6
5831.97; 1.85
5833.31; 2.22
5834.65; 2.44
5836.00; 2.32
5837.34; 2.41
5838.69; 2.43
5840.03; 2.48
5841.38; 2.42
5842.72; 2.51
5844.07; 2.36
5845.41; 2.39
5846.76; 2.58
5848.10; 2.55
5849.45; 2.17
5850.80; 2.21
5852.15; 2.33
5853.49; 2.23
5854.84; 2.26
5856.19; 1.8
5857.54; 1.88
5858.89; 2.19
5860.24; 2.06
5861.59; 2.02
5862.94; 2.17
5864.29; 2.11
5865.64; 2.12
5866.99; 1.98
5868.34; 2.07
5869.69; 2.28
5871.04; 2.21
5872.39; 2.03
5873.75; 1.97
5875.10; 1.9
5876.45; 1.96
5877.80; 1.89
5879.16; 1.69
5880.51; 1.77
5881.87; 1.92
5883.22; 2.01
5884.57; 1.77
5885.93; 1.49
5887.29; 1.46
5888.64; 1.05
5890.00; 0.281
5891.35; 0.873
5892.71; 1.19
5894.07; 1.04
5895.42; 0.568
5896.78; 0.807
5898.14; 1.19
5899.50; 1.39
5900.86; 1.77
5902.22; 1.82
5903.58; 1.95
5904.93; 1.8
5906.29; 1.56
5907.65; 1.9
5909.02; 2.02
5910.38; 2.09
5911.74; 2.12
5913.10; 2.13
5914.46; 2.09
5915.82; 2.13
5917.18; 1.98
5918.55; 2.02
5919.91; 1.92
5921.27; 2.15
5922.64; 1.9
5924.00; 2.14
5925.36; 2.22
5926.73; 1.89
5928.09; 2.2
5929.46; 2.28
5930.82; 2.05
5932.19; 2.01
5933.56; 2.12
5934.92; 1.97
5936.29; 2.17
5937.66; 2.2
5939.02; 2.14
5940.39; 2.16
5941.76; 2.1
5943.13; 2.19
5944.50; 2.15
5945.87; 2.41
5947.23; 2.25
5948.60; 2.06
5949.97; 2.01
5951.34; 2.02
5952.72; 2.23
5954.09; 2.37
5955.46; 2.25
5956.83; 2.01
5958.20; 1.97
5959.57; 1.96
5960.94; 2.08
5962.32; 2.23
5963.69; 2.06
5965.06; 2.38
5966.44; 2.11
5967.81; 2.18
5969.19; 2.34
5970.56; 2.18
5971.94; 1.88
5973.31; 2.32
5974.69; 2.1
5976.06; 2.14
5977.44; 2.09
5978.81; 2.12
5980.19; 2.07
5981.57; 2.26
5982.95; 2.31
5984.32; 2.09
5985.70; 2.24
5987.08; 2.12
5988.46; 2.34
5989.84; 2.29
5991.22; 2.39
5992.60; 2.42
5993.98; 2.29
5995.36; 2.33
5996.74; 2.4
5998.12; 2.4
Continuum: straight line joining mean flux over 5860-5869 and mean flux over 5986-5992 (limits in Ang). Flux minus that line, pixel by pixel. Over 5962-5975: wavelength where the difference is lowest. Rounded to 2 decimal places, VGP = 5971.94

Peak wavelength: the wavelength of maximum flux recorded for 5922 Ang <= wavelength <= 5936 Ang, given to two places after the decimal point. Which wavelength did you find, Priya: 5929.46 Ang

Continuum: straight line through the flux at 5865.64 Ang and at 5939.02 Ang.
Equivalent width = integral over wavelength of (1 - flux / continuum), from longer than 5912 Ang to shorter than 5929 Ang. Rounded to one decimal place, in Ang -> 0.5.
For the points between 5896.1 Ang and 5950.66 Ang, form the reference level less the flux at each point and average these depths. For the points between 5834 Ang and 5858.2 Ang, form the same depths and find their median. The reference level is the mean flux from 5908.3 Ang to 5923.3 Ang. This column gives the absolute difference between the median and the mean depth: 0.39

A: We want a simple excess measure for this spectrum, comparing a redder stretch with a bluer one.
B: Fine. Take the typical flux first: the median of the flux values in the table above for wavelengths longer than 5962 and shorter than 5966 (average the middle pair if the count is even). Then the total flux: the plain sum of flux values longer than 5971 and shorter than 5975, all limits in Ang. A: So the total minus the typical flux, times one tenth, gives 0.41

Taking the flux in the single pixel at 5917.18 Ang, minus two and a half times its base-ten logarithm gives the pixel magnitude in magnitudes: -0.74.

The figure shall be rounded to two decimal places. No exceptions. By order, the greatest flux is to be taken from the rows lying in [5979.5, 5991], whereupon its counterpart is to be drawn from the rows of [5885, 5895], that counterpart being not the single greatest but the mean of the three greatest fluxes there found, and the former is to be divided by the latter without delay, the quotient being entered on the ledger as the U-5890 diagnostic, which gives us 1.70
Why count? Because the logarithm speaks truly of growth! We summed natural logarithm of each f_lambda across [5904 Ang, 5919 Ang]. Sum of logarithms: 7.5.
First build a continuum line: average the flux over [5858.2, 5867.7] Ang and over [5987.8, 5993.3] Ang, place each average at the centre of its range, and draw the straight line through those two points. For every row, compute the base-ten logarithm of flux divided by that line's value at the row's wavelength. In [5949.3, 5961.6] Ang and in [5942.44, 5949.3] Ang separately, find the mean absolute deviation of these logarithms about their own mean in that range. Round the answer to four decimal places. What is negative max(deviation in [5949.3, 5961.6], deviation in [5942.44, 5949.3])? -0.0251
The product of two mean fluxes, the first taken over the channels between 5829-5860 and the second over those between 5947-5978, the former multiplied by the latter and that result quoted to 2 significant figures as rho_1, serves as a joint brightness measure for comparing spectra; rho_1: 4.9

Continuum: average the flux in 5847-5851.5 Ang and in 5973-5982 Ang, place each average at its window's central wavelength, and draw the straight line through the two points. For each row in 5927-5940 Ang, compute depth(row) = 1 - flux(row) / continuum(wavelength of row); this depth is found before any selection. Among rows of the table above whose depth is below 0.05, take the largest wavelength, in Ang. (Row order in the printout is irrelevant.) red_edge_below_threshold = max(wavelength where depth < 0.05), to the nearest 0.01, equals 5939.02 Ang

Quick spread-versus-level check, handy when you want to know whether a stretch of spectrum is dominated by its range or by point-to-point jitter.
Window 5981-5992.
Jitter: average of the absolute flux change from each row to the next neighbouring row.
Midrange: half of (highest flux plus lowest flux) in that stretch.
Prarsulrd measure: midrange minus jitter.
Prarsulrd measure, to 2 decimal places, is 2.11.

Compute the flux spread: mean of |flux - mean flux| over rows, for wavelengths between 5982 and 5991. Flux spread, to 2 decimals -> 0.08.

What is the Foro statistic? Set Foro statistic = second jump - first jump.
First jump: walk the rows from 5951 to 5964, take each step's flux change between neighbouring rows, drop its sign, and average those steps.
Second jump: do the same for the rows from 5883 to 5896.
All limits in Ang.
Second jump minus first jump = 0.23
